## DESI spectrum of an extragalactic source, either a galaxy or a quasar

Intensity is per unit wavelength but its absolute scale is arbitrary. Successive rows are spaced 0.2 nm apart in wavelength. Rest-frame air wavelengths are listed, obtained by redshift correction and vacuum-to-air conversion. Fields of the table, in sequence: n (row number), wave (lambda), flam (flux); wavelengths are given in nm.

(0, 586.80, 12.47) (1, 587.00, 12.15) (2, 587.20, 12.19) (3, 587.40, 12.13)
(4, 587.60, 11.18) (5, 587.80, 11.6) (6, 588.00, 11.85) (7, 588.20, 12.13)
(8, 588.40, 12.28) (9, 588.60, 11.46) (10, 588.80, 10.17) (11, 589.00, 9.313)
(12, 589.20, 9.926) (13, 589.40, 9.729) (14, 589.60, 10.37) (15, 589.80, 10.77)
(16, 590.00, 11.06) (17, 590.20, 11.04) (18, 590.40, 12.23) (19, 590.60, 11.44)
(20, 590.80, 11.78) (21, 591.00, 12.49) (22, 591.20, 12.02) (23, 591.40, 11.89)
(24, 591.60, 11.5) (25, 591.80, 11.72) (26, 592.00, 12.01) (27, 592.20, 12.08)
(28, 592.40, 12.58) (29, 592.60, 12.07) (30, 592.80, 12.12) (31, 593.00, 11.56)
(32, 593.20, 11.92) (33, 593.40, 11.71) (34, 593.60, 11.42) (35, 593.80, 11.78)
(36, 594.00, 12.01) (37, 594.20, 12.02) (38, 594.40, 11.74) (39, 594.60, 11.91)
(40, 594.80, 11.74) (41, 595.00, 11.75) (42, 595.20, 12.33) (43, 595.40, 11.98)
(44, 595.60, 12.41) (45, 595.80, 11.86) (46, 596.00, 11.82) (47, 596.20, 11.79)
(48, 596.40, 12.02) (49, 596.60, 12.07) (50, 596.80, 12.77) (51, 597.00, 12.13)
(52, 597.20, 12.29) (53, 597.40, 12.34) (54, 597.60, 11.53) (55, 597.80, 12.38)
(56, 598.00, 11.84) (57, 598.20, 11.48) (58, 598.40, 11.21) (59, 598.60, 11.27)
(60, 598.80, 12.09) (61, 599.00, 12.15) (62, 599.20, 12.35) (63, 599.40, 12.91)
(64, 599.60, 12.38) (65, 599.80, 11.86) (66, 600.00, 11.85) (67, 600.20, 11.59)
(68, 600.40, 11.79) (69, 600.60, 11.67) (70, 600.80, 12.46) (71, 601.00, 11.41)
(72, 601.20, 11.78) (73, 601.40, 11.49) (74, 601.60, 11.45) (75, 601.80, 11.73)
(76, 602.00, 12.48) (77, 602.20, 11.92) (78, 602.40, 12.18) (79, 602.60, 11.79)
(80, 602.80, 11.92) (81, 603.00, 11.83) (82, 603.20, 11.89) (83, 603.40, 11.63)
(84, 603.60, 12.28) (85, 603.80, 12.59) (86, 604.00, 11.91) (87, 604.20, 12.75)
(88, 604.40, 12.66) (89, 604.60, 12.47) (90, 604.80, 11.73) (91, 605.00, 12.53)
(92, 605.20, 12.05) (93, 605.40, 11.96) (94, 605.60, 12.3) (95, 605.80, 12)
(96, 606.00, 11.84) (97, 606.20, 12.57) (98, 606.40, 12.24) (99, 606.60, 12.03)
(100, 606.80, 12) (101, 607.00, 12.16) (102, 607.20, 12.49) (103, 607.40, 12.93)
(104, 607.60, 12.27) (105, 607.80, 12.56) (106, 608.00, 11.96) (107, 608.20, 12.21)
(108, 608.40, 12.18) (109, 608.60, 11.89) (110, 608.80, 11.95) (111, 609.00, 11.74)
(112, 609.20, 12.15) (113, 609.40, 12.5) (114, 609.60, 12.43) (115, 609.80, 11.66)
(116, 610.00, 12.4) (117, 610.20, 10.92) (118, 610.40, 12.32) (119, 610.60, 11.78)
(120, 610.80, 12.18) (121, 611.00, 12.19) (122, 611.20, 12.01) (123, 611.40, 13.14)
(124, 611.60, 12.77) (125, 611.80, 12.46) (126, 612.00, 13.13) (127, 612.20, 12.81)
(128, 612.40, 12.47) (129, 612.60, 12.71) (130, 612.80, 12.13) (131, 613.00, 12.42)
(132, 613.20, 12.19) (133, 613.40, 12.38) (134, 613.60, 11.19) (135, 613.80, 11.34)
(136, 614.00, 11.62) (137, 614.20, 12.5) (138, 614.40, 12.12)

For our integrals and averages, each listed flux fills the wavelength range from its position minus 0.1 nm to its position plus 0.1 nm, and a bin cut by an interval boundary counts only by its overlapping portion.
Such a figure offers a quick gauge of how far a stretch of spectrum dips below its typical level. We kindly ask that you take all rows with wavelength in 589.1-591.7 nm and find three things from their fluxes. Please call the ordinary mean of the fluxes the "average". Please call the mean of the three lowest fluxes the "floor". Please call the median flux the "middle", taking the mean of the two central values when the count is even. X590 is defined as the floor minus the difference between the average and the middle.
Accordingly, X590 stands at 10.2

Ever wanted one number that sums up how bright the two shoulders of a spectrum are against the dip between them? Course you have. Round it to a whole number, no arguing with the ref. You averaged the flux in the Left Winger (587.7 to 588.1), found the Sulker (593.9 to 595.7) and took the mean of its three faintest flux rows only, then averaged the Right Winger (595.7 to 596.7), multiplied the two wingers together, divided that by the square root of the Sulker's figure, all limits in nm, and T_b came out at 41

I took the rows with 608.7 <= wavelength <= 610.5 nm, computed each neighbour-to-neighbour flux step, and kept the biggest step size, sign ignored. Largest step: 1.5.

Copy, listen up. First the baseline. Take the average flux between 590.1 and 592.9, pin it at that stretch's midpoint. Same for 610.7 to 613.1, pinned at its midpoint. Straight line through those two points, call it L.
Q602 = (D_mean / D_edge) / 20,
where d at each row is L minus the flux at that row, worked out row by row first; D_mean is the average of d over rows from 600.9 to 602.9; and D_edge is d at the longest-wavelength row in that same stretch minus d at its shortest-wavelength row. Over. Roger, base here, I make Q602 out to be -0.046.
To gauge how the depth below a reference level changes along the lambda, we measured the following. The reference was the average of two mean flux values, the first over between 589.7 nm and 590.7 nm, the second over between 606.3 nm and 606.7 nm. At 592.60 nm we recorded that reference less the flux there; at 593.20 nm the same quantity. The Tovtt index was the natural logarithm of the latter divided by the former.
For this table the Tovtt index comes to -0.6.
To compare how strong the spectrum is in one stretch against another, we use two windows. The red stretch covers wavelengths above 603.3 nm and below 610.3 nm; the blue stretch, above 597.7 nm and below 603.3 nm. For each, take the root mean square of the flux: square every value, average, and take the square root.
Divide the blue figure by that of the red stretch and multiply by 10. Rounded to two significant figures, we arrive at 9.8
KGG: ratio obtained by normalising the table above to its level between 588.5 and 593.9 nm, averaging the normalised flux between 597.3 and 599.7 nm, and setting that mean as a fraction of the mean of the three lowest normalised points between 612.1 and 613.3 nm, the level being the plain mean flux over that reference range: 0.98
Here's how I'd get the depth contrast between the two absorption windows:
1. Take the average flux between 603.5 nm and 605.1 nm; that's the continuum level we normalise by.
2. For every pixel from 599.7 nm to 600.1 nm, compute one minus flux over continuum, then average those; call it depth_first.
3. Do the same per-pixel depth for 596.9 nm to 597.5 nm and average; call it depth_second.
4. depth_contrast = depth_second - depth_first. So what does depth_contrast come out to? -0.03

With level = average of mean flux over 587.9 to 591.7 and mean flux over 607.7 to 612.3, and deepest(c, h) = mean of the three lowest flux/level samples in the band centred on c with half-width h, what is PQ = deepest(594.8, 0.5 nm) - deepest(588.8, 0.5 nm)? 0.17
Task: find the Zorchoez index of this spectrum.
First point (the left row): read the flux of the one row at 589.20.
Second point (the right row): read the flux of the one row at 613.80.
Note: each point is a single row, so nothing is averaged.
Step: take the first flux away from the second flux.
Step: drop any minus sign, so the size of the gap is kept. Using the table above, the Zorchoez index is 1.41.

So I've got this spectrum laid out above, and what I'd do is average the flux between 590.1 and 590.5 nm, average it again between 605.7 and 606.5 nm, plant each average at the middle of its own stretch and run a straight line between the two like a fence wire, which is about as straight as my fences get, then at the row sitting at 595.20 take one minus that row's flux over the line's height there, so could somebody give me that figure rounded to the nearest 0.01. -0.05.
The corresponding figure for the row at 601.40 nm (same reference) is 0.04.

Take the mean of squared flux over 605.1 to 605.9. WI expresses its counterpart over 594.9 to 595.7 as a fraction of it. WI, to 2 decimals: 1.01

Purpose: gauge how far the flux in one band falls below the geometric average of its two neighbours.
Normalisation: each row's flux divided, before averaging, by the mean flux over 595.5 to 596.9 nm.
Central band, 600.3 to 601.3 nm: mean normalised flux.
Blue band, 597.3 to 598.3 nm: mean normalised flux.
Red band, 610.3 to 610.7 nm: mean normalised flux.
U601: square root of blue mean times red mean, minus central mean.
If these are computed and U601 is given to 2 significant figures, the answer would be 0.013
